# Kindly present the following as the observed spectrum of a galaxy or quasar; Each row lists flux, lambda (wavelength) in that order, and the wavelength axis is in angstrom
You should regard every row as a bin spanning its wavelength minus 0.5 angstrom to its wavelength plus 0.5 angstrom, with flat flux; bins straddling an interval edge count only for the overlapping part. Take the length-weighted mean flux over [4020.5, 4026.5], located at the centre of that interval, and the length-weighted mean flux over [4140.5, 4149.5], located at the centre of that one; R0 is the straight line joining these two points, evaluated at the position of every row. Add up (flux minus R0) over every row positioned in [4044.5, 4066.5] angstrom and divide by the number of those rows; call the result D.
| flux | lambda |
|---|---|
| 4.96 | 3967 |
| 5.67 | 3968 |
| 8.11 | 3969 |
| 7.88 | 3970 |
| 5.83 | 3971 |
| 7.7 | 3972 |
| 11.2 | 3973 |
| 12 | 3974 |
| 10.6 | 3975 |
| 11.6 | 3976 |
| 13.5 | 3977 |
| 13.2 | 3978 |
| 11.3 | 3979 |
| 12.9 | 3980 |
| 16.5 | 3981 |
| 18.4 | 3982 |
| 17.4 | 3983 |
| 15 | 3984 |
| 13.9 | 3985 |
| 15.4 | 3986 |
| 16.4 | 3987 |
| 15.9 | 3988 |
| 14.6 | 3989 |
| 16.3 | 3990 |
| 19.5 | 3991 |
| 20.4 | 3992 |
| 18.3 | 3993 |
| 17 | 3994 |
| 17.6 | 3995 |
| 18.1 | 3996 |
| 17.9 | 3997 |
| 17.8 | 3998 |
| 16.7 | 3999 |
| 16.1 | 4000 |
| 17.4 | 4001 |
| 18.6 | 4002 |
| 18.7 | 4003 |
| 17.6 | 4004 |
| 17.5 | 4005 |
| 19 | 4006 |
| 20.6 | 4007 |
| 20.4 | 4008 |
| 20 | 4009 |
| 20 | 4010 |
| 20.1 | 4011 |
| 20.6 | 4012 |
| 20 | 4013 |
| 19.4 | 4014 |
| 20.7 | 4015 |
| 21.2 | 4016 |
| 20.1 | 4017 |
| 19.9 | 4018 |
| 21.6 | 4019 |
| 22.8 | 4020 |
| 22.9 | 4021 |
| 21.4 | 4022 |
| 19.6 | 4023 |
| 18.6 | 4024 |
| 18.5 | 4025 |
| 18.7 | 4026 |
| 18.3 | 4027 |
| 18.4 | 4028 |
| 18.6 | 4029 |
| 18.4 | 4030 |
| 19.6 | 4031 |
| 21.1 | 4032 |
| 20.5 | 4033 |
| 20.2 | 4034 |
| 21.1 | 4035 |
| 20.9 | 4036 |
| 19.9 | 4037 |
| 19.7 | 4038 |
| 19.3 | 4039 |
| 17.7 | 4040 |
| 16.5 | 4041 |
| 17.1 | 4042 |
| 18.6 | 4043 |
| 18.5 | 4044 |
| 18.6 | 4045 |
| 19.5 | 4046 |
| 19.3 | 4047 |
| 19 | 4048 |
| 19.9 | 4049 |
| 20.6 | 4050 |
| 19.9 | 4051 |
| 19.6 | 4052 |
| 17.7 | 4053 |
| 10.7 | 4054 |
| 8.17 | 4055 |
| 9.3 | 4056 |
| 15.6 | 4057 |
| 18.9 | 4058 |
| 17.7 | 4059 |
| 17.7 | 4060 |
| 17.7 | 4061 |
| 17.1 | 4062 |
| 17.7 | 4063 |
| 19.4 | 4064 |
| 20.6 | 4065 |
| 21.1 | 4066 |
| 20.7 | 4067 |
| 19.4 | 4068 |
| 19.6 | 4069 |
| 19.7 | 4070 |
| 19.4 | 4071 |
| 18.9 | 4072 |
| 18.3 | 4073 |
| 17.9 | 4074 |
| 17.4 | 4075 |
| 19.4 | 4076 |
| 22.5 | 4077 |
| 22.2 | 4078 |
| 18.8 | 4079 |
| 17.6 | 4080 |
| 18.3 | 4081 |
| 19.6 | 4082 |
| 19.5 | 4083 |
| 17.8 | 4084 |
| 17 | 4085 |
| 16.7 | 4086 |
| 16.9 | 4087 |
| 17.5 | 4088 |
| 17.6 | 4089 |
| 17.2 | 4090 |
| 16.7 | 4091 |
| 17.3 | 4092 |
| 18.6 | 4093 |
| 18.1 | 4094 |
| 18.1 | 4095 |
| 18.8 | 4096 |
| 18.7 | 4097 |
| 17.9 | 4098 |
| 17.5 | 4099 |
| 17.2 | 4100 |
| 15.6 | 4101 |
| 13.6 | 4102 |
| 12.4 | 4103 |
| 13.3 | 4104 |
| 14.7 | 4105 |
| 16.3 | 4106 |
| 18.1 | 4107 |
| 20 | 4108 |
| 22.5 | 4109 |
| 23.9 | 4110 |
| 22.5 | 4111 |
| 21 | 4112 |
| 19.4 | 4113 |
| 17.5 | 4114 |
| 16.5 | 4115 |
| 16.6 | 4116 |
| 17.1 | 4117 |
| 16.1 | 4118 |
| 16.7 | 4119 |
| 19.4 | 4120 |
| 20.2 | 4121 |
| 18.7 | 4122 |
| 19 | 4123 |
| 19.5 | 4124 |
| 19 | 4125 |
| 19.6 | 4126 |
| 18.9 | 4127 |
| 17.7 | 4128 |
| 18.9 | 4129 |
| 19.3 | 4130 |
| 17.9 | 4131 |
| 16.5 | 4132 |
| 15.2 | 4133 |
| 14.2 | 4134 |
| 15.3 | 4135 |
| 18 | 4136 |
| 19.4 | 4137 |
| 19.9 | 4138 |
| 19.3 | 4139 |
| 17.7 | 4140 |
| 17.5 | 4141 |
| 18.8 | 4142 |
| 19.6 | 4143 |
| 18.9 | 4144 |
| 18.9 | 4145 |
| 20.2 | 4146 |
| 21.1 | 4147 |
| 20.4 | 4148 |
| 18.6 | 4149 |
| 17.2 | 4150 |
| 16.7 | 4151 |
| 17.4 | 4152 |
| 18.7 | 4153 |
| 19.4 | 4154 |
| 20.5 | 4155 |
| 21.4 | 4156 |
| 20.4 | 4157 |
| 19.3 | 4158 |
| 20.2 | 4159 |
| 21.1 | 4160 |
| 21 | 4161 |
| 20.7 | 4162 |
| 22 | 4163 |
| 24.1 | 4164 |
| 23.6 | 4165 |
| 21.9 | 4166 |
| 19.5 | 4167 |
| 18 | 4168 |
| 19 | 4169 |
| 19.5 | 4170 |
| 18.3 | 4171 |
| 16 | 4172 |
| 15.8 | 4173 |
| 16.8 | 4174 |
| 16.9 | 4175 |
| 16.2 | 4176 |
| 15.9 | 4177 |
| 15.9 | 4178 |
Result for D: -2.3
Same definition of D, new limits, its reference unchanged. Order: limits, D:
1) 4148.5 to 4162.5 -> 0.2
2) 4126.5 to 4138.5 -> -1.8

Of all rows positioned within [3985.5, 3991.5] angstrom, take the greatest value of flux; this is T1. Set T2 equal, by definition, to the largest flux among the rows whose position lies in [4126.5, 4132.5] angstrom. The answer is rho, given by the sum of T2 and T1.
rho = 38.8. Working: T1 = 19.5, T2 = 19.3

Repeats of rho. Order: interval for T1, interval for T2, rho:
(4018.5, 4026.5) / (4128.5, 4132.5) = 42.2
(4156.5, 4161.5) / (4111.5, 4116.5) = 42.1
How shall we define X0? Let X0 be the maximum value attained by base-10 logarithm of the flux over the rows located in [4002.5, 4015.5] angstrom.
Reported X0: 1.32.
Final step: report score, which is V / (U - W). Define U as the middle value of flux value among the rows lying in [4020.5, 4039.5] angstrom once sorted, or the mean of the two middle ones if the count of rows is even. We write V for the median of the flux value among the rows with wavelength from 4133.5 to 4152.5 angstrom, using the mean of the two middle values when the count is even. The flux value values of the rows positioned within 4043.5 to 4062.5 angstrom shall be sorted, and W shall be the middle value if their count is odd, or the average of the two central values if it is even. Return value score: 17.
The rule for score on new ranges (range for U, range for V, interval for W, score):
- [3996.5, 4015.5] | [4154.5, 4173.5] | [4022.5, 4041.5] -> -68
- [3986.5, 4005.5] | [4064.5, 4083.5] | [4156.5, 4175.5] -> -10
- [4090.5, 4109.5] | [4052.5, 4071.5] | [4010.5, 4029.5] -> -7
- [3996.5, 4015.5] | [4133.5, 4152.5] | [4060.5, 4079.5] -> -47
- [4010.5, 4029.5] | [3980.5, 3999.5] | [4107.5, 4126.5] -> 28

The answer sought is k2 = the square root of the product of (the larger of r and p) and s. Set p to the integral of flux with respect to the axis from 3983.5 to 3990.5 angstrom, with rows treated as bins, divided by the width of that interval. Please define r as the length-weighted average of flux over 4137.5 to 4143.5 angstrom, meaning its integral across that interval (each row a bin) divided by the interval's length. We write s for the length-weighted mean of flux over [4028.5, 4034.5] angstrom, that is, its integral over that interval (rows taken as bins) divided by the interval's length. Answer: 19.3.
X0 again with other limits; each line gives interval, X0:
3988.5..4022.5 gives 1.36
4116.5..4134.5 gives 1.31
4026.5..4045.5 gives 1.32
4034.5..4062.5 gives 1.32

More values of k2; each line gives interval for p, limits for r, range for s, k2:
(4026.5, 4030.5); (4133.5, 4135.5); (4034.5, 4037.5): 19.5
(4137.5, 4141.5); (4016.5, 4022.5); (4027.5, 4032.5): 20.3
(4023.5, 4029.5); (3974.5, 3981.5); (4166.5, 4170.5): 18.8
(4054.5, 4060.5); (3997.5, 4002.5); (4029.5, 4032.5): 18.5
